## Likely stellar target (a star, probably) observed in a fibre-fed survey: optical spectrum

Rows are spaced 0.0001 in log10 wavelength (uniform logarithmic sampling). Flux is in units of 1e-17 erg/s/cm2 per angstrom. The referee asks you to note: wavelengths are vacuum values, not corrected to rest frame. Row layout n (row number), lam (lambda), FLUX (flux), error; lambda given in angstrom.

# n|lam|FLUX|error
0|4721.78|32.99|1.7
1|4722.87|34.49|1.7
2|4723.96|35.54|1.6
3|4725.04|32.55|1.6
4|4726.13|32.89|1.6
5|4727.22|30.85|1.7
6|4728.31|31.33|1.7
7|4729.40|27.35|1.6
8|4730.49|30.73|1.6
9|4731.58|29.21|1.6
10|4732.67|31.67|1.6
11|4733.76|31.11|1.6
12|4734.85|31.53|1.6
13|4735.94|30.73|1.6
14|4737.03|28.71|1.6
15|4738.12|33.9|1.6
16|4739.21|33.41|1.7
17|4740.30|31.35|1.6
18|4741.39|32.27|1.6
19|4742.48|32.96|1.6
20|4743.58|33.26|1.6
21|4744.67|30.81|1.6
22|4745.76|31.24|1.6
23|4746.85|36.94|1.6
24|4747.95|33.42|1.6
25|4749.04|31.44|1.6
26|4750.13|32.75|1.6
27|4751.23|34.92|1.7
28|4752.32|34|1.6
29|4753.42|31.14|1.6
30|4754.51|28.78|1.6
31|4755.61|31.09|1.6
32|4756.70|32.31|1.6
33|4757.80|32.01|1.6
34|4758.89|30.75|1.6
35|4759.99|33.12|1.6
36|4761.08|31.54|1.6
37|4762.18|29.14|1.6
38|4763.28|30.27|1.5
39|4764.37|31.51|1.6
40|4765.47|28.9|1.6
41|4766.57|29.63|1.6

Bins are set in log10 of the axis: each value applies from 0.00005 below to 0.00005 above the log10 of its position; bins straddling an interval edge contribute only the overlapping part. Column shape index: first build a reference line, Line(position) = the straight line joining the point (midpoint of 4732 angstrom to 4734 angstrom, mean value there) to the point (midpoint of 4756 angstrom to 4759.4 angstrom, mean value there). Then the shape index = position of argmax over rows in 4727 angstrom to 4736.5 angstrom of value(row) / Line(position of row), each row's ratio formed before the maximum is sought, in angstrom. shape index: 4732.67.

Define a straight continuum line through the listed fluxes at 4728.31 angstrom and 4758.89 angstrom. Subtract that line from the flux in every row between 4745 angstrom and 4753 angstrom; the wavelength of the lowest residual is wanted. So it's 4745.76 angstrom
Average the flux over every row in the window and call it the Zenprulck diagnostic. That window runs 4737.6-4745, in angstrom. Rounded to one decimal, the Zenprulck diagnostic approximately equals 32.6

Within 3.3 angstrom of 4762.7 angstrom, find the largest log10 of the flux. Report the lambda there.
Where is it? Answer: 4759.99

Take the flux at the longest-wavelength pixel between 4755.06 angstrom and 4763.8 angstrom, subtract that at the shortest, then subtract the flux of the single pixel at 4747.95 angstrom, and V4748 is -34.2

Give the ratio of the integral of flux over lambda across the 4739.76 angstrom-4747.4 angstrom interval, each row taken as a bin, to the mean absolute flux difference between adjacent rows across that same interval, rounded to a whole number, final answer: 143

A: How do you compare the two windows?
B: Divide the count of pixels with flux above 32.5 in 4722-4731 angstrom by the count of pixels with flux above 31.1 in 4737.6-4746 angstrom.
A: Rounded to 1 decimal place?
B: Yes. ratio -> 0.6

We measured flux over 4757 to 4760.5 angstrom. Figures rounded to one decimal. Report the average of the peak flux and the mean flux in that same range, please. 32.5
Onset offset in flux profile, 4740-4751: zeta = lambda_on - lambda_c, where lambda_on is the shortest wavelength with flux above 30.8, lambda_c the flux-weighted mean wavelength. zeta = -4.9 angstrom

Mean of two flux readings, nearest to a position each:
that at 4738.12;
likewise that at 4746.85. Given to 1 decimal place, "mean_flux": 35.4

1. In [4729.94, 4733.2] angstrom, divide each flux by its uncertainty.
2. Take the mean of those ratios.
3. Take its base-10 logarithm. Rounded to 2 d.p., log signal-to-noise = 1.28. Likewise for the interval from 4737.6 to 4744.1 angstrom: 1.31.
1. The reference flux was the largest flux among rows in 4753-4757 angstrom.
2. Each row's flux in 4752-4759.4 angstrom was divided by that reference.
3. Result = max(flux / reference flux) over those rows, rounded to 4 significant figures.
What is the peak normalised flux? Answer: 1.052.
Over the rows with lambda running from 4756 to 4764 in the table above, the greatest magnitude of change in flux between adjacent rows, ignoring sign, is 2.4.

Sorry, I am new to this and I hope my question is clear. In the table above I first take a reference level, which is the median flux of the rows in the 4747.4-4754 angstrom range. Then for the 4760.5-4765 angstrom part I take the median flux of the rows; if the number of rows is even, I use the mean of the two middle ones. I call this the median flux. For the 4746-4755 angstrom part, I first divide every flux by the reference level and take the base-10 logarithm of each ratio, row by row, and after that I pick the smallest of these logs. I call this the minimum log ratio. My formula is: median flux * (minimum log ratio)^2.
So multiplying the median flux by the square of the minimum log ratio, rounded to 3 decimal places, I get 0.113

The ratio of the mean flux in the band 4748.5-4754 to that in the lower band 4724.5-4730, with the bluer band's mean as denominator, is 1.06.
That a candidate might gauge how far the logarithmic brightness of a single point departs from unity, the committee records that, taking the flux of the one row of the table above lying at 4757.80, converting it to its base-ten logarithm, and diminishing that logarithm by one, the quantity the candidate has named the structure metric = 0.505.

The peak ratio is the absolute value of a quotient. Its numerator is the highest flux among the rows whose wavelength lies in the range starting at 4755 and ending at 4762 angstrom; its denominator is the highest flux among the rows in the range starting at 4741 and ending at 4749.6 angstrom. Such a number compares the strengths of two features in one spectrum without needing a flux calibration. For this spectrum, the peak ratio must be 0.90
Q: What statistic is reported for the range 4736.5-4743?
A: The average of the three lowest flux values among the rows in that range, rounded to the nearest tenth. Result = 30.8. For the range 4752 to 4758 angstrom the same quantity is 30.3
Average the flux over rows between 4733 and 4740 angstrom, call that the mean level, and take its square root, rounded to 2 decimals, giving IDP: 5.62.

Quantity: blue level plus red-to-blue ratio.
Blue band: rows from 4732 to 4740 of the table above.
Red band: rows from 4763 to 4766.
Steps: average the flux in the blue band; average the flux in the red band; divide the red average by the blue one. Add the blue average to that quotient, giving 32.5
